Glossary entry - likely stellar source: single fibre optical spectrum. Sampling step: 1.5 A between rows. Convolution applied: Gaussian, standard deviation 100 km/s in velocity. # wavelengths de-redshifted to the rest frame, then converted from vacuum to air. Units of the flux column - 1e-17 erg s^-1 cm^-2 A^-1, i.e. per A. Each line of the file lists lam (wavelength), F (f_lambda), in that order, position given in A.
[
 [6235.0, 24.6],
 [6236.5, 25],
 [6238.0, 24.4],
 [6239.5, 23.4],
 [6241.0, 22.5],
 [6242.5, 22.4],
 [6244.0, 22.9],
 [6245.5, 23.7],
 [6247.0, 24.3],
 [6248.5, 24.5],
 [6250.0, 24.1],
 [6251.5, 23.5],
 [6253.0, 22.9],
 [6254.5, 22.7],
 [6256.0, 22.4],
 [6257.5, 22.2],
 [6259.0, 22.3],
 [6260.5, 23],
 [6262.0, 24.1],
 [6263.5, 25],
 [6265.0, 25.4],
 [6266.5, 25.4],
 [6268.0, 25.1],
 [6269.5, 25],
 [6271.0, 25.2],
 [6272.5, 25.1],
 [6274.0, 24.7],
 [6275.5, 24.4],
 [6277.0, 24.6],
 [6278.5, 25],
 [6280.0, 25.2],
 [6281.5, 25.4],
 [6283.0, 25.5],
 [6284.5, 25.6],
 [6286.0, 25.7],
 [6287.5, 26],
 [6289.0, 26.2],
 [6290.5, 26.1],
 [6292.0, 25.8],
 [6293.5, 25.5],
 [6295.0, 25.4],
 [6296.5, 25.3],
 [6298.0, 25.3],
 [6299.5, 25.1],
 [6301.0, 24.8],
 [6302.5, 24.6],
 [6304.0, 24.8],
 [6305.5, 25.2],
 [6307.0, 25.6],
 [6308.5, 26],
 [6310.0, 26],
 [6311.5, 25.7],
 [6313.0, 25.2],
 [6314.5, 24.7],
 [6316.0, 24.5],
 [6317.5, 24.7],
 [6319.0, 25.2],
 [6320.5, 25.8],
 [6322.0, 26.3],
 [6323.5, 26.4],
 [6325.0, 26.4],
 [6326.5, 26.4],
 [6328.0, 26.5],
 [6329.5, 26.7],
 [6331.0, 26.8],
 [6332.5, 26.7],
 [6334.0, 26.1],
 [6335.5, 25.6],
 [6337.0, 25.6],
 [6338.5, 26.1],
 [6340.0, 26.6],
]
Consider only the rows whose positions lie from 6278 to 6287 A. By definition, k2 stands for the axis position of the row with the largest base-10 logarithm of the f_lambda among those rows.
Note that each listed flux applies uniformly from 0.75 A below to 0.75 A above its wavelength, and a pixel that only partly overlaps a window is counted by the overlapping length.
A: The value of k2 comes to 6286.0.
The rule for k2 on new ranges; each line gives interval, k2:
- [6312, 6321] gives 6320.5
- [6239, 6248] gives 6247.0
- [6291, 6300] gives 6292.0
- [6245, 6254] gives 6248.5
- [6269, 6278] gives 6271.0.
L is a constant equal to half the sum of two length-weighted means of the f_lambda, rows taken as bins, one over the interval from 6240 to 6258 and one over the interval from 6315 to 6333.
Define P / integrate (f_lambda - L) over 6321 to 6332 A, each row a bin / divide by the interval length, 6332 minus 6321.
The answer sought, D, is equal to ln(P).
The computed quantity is 0.64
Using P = 1.9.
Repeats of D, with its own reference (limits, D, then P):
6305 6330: 0.11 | 1.1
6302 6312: -0.19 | 0.8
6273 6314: -0.28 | 0.8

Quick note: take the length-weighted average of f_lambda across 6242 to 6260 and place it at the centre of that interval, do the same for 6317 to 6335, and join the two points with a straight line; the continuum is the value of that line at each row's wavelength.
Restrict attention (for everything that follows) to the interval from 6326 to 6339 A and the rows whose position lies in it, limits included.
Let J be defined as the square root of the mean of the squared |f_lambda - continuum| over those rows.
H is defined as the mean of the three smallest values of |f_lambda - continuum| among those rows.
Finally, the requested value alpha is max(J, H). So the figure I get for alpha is 0.57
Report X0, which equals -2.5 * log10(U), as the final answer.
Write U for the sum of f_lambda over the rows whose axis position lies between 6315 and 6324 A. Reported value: -5.46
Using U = 153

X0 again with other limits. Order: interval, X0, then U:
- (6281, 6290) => -5.47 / 154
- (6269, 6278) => -5.43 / 149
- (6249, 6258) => -5.35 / 138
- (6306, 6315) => -5.46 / 153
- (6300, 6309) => -5.45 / 151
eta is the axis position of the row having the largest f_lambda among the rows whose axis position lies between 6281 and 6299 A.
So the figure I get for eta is 6289.0 A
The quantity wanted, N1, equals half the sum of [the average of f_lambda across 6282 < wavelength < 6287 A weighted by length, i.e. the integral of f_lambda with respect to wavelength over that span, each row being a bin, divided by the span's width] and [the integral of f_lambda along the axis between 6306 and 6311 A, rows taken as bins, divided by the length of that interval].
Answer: 25.7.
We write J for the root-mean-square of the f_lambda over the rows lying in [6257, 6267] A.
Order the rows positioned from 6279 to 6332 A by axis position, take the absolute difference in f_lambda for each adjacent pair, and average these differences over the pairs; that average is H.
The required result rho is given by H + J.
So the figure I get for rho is 24.2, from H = 0.229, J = 24.0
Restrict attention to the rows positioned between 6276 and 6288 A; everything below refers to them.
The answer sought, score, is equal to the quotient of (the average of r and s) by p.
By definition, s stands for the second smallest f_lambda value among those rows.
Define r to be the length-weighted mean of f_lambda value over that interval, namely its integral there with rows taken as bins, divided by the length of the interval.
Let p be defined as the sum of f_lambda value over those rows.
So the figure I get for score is 0.124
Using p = 203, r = 25.3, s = 25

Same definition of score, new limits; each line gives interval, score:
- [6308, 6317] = 0.164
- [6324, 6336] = 0.124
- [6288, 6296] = 0.199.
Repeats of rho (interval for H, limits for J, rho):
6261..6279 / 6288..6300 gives 25.9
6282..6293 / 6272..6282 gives 25.1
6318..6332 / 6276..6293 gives 25.8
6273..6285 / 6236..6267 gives 23.9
